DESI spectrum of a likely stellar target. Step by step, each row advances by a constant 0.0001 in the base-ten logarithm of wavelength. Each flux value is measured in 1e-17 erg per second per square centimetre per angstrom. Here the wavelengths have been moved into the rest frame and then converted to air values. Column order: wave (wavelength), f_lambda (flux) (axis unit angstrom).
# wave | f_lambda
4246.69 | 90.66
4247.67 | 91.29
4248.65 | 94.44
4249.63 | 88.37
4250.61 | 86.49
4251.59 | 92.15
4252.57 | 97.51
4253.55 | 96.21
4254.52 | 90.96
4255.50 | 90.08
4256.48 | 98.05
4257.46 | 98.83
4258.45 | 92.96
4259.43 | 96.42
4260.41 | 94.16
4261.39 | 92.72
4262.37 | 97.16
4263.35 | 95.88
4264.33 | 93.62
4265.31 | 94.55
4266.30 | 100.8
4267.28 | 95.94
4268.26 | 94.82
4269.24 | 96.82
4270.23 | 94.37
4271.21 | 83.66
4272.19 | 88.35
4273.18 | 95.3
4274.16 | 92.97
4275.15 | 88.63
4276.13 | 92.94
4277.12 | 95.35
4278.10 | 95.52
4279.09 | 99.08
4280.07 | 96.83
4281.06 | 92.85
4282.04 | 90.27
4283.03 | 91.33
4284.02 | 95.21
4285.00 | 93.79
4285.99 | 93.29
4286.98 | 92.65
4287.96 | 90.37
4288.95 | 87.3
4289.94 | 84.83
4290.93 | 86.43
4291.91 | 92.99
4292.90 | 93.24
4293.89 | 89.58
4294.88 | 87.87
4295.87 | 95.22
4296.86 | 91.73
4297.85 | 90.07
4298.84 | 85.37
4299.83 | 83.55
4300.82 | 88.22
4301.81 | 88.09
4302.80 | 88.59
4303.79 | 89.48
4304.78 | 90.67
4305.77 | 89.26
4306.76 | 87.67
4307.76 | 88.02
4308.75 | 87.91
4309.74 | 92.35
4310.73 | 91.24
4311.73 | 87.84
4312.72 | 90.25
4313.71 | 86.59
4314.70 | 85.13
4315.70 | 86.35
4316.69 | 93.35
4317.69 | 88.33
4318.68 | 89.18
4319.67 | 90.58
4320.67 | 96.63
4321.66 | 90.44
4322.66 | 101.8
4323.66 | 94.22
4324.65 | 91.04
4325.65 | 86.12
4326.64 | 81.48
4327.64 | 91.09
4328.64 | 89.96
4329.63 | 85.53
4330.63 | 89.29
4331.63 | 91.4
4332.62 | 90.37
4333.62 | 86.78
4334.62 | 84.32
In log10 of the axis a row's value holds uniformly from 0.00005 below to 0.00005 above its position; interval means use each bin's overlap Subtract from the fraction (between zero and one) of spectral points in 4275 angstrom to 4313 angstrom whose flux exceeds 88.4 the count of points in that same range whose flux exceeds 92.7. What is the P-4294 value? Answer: -11.3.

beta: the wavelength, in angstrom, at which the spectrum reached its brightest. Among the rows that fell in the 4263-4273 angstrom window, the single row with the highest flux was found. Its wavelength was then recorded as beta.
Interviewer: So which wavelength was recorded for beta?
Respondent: 4266.30 angstrom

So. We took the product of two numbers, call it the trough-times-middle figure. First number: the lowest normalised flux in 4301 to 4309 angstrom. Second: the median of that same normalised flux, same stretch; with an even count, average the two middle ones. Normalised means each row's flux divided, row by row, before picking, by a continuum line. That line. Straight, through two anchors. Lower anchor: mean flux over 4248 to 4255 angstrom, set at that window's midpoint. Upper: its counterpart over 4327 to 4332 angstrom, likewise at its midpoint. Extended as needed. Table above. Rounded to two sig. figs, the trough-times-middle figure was 0.95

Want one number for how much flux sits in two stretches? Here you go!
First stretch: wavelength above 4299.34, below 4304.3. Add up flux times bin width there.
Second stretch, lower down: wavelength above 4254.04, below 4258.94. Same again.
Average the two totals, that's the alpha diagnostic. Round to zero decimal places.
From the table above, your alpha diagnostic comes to 448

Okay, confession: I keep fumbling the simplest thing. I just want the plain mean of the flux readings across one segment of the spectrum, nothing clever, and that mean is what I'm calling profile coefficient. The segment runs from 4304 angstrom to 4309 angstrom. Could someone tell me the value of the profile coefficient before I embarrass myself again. 88.7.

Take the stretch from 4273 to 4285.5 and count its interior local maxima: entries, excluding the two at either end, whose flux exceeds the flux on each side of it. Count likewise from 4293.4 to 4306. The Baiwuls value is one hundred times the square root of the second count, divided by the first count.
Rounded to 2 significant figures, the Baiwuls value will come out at 87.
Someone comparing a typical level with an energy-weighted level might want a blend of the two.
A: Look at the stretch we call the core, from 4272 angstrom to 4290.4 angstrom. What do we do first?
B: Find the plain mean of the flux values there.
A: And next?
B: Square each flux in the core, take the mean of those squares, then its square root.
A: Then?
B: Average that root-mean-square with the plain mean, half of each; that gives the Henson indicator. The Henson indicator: 92.5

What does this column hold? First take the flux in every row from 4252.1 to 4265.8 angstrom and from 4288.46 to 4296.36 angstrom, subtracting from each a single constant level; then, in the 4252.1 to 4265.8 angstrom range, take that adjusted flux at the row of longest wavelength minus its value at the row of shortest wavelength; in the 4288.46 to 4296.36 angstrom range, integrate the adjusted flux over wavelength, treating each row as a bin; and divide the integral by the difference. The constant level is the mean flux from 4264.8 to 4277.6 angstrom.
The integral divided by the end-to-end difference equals 10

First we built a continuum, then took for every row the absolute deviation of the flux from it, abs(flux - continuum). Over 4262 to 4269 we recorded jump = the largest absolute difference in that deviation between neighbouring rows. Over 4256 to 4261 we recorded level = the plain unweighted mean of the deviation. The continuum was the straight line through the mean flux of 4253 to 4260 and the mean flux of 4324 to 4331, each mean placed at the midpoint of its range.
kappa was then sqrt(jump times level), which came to 3.8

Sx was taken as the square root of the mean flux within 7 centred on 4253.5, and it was 9.6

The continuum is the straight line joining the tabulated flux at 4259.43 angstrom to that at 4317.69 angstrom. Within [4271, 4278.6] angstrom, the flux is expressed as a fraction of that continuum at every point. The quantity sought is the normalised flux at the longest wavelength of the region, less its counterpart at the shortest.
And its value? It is 0.14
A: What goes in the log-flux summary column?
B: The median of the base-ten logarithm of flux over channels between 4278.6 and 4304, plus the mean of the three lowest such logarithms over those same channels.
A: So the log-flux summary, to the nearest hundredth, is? 3.88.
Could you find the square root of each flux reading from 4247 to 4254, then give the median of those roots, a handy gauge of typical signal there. 9.60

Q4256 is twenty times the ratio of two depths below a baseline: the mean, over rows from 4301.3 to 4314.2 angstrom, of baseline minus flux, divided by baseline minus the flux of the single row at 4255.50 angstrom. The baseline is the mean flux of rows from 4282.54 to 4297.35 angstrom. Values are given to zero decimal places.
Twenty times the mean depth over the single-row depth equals 41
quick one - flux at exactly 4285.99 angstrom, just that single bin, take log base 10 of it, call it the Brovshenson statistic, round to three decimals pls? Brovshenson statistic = 1.970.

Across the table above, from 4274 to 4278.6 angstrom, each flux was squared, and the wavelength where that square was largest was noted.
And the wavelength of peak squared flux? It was 4278.10 angstrom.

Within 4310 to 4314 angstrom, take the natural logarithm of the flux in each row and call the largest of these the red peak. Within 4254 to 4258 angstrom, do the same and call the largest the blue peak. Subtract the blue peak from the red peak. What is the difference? -0.080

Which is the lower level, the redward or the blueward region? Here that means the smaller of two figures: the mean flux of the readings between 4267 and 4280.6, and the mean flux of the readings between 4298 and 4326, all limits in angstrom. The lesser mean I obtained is 89.6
